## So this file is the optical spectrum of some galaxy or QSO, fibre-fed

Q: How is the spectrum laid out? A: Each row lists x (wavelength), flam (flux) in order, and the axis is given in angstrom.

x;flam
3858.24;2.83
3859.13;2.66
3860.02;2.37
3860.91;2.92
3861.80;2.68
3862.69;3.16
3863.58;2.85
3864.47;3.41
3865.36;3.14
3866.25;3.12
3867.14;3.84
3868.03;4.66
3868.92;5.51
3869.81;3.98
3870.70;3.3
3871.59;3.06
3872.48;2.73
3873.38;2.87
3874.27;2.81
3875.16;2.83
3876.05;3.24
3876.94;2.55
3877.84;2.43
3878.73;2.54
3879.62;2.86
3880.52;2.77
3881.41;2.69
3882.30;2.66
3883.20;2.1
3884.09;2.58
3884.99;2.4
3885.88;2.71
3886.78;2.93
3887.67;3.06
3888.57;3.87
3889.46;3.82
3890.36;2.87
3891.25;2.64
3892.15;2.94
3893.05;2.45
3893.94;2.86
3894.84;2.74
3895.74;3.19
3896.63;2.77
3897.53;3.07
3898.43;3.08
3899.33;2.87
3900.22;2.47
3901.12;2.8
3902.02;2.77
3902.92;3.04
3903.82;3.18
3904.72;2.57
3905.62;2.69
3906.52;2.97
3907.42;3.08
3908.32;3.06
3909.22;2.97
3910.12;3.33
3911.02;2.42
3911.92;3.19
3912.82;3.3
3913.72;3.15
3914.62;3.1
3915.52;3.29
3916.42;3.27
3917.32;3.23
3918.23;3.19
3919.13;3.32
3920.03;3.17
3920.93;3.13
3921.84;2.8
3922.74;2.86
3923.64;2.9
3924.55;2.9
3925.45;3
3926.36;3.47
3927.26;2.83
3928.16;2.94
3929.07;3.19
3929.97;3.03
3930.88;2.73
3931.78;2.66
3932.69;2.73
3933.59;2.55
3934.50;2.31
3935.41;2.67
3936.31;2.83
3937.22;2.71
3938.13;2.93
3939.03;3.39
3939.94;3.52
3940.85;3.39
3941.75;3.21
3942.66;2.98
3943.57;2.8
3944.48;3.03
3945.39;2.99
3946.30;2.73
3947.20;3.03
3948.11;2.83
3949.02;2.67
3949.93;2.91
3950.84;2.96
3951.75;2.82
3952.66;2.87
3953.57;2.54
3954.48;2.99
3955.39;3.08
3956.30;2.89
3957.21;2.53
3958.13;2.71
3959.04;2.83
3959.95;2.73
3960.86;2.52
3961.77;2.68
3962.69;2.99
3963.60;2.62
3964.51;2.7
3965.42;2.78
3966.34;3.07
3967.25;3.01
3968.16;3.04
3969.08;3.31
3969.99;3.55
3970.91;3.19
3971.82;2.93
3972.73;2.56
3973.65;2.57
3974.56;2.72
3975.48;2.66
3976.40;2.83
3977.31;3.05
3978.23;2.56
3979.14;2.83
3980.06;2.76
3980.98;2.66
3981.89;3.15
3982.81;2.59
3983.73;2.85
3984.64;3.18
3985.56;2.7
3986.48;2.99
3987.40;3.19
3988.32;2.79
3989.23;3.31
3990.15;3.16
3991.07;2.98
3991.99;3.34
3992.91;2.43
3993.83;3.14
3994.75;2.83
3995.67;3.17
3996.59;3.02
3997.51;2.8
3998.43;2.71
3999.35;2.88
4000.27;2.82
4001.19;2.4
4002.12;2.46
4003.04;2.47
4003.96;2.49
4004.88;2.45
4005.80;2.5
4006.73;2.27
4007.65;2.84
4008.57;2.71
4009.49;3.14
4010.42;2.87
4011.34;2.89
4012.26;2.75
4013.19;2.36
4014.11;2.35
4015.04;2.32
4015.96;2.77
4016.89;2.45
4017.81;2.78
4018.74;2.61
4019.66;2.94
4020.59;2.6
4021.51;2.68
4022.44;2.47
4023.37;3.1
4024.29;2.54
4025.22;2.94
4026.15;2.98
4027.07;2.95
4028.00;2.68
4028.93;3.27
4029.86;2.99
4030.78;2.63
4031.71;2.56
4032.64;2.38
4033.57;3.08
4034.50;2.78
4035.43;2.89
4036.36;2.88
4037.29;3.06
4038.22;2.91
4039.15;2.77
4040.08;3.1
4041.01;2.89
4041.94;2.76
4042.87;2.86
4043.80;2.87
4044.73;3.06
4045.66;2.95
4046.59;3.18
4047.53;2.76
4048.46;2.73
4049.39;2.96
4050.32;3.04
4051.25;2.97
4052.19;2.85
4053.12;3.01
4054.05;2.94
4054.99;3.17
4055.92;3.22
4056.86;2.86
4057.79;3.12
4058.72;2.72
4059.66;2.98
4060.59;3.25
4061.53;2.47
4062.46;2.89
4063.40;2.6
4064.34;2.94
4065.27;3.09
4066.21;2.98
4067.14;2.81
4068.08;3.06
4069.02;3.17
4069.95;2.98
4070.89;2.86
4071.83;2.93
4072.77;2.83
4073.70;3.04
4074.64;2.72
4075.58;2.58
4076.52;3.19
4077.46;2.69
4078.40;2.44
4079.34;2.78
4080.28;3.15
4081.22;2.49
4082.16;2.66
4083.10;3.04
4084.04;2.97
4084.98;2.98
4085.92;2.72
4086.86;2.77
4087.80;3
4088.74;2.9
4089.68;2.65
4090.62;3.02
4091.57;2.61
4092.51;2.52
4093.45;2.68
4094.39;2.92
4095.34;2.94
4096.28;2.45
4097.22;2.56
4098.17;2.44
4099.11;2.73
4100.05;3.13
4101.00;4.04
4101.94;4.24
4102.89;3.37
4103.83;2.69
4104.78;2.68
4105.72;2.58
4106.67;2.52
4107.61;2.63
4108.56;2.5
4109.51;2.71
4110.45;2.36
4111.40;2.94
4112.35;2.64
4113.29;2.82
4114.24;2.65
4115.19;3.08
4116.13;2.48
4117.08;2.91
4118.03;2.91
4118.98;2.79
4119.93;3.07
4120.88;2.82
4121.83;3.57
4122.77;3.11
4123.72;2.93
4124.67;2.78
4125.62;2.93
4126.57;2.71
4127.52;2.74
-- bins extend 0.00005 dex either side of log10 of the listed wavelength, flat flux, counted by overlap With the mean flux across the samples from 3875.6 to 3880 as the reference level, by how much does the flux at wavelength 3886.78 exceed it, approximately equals 0.21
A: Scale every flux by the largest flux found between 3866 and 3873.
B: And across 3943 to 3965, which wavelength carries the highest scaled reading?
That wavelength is 3955.39 angstrom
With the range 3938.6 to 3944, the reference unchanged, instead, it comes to 3939.94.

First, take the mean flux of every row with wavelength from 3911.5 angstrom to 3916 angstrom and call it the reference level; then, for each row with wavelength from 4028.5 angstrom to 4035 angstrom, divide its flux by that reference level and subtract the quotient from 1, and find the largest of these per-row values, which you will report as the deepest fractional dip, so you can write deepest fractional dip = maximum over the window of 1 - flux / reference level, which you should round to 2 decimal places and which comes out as 0.26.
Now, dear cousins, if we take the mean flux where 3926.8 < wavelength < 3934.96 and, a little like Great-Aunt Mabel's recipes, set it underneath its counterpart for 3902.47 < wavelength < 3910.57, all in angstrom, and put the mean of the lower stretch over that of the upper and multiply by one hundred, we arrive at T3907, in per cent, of 108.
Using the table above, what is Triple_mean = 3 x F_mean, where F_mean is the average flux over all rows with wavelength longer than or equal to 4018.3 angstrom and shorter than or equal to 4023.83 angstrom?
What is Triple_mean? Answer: 8.2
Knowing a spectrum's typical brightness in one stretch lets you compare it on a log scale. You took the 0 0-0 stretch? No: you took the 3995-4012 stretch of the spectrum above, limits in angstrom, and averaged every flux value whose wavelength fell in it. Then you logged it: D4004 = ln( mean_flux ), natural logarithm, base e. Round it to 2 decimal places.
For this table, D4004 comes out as 1.00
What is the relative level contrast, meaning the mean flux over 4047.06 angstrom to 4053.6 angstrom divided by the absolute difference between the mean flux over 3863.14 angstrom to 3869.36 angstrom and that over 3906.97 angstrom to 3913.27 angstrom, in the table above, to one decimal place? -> 3.9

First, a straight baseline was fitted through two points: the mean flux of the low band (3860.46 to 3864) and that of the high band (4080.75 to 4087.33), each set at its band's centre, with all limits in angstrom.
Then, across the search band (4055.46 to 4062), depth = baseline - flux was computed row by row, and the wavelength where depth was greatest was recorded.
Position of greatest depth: 4061.53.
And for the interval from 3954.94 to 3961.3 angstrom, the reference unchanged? 3960.86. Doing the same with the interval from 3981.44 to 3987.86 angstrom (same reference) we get 3982.81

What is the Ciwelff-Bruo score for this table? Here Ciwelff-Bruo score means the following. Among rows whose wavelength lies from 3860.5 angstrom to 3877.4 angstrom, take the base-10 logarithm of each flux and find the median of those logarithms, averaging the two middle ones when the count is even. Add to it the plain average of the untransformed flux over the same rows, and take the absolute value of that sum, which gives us 3.79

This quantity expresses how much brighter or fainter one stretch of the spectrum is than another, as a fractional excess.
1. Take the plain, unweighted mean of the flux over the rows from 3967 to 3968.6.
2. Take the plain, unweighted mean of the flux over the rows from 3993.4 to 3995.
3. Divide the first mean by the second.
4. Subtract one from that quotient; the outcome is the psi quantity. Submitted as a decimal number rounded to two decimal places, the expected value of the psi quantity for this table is 0.01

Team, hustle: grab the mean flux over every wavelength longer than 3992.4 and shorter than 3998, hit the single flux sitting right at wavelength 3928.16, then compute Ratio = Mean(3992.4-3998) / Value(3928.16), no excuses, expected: 0.99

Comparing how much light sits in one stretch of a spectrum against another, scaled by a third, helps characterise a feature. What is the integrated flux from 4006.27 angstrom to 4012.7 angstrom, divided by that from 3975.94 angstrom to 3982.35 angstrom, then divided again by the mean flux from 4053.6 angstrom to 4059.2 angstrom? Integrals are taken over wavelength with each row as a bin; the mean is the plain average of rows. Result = 0.33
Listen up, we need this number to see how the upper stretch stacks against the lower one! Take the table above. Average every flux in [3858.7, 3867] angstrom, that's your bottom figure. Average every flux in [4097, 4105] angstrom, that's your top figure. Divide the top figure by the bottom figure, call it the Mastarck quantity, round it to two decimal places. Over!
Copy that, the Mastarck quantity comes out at 1.06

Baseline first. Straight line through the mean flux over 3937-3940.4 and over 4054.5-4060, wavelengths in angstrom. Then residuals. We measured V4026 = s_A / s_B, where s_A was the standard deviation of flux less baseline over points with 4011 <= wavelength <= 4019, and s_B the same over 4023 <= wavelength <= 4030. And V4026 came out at 1.0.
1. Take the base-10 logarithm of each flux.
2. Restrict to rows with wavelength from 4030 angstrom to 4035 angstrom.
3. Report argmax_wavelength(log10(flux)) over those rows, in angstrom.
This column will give 4033.57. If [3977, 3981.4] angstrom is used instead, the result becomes 3977.31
